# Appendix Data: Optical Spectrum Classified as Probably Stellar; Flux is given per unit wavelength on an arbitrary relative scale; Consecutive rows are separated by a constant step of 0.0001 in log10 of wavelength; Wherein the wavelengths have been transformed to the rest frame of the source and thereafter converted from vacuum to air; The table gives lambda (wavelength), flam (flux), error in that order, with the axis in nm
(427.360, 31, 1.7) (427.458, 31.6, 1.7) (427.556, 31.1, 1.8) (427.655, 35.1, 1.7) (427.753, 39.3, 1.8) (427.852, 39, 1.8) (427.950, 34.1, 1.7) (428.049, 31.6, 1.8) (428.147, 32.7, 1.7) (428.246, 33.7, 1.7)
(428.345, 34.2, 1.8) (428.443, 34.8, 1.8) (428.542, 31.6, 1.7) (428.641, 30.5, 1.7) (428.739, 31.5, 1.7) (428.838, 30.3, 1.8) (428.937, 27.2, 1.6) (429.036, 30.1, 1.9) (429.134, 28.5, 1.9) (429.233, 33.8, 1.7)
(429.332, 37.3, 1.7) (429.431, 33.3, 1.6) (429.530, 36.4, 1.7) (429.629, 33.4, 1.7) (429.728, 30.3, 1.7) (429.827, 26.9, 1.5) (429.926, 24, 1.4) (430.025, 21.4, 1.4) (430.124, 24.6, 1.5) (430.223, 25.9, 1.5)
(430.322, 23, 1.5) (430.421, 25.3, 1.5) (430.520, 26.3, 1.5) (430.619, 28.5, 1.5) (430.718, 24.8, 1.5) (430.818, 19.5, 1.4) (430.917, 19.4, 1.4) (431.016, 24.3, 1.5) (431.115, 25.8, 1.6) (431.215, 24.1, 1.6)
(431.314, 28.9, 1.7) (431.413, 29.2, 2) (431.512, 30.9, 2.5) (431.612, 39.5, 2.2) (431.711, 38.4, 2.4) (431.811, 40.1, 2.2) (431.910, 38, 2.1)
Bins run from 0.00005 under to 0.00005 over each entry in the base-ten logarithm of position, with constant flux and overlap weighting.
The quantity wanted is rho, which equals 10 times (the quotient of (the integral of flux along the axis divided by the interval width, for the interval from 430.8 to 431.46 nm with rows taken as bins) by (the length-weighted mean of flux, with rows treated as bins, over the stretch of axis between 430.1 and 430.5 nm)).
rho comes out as 9.9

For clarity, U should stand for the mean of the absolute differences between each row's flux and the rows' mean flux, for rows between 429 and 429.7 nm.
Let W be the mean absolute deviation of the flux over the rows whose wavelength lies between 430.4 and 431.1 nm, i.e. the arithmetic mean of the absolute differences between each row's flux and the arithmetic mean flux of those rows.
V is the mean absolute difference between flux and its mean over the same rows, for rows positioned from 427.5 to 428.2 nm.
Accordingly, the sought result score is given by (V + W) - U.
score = 3.0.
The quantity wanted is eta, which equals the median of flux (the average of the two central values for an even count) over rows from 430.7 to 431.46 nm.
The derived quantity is 25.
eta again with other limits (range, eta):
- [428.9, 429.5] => 32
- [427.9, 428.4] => 34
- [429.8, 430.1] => 24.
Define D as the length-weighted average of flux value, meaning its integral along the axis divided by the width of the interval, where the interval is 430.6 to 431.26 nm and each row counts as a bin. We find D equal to 23.5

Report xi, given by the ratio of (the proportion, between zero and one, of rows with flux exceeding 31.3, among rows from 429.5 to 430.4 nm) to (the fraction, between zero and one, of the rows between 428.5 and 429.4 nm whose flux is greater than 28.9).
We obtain 0.3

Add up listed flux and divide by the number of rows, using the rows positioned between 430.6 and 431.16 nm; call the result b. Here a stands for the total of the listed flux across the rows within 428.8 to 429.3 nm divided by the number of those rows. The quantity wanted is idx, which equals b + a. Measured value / 54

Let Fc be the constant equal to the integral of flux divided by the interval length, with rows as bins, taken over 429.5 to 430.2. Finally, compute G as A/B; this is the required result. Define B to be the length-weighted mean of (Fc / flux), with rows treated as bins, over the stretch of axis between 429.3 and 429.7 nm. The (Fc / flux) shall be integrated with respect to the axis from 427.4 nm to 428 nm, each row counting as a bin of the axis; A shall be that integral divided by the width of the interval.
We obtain 1.0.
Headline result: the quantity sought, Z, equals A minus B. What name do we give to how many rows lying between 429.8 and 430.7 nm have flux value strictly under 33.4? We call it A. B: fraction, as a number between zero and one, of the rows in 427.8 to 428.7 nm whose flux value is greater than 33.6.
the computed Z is 8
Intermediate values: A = 9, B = 0.56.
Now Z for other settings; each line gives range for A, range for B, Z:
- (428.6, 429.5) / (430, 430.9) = 7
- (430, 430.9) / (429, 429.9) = 9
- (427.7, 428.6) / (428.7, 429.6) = 3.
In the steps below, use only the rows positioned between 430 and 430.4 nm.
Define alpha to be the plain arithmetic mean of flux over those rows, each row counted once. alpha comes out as 24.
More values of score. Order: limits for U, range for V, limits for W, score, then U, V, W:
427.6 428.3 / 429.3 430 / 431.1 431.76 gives 6.2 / 2.3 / 3.93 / 4.6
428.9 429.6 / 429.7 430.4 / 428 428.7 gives 0.2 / 3.2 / 2.18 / 1.3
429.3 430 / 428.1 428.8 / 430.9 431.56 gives 0.4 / 3.9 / 1.30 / 3.1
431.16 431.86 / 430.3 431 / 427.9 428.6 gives -1.6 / 5.4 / 2.74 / 1.1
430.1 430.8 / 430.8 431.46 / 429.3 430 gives 5.7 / 1.2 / 3.01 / 3.9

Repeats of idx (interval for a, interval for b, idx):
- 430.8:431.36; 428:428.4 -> 57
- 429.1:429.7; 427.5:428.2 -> 68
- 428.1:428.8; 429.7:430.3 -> 58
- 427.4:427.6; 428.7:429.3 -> 62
